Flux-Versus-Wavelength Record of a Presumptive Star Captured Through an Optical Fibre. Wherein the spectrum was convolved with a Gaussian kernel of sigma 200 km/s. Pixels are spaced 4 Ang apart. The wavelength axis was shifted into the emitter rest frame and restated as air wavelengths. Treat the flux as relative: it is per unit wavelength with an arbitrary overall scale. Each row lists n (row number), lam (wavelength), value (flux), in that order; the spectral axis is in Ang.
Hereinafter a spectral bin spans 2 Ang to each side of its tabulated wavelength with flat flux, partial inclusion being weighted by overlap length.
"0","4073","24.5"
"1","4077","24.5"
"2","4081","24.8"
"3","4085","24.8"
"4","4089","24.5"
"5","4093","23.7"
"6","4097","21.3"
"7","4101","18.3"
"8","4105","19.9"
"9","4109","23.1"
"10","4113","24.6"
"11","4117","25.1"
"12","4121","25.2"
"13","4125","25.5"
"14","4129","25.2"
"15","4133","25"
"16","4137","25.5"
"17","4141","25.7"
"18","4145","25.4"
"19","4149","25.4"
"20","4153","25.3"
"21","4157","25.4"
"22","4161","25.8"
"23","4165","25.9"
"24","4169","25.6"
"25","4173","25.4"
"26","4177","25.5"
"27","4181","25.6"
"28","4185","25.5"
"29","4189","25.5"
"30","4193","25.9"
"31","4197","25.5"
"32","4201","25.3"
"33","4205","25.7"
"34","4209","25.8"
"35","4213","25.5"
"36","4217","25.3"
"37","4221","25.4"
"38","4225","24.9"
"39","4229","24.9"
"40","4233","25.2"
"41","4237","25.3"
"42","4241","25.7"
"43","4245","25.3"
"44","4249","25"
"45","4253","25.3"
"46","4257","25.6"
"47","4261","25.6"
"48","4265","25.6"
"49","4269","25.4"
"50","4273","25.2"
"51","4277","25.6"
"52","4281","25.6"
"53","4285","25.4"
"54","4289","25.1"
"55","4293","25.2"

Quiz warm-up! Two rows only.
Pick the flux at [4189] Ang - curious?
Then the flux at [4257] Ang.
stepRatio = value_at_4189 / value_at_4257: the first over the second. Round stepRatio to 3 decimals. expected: 0.996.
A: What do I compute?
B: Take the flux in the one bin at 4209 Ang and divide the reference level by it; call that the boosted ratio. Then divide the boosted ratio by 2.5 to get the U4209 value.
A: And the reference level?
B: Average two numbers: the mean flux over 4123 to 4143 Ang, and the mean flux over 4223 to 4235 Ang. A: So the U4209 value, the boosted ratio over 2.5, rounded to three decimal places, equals 0.391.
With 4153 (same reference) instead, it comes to 0.398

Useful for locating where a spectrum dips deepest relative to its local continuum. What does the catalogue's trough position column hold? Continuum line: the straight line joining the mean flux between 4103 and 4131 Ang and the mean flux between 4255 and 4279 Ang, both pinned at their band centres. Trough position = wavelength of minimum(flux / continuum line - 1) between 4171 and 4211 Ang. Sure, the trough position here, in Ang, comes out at 4201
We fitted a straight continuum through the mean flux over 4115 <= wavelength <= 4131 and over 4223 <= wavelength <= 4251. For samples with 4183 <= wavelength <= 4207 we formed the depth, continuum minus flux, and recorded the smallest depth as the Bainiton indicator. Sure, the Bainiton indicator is -0.69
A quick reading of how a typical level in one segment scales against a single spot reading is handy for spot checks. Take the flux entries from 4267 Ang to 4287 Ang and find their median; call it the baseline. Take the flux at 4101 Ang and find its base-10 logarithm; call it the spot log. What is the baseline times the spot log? 32.1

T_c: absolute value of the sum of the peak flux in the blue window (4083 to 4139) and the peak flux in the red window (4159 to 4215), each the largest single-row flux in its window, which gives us 51.4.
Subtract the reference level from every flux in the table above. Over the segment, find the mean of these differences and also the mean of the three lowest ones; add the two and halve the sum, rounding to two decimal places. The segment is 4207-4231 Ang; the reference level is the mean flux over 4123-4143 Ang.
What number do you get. -0.21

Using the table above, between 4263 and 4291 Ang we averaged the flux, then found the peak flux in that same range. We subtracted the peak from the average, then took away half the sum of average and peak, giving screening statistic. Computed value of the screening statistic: -25.7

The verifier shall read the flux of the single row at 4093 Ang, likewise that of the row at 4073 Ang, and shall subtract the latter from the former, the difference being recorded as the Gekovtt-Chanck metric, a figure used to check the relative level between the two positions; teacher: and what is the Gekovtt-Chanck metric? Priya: -0.8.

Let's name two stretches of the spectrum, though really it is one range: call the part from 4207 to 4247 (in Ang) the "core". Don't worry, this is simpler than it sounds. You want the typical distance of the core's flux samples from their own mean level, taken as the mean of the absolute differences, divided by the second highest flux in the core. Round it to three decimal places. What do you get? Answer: 0.008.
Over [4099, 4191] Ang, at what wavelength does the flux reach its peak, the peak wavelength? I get 4165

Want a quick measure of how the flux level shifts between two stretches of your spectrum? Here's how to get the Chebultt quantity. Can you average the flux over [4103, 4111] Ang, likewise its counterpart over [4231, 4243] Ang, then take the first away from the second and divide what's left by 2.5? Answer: 1.6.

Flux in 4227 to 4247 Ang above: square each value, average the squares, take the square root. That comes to 25.3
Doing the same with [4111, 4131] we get 25.1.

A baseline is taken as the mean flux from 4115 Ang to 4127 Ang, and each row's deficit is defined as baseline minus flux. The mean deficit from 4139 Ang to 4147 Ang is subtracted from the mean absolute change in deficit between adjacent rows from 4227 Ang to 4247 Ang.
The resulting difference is 0.6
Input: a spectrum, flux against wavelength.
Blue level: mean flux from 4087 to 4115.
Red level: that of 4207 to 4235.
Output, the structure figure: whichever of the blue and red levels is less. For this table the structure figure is 22.2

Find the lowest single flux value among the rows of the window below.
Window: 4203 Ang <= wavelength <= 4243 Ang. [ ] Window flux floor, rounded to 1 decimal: 24.9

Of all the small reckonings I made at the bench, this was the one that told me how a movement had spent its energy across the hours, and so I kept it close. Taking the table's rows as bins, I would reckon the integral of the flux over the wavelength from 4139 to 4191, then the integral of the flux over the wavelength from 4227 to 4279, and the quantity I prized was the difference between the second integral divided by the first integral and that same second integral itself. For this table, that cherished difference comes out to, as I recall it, -1318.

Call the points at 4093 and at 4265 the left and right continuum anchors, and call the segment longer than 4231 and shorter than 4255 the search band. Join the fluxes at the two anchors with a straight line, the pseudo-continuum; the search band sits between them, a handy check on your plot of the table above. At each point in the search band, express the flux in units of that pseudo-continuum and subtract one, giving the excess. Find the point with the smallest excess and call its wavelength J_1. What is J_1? 4249 Ang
